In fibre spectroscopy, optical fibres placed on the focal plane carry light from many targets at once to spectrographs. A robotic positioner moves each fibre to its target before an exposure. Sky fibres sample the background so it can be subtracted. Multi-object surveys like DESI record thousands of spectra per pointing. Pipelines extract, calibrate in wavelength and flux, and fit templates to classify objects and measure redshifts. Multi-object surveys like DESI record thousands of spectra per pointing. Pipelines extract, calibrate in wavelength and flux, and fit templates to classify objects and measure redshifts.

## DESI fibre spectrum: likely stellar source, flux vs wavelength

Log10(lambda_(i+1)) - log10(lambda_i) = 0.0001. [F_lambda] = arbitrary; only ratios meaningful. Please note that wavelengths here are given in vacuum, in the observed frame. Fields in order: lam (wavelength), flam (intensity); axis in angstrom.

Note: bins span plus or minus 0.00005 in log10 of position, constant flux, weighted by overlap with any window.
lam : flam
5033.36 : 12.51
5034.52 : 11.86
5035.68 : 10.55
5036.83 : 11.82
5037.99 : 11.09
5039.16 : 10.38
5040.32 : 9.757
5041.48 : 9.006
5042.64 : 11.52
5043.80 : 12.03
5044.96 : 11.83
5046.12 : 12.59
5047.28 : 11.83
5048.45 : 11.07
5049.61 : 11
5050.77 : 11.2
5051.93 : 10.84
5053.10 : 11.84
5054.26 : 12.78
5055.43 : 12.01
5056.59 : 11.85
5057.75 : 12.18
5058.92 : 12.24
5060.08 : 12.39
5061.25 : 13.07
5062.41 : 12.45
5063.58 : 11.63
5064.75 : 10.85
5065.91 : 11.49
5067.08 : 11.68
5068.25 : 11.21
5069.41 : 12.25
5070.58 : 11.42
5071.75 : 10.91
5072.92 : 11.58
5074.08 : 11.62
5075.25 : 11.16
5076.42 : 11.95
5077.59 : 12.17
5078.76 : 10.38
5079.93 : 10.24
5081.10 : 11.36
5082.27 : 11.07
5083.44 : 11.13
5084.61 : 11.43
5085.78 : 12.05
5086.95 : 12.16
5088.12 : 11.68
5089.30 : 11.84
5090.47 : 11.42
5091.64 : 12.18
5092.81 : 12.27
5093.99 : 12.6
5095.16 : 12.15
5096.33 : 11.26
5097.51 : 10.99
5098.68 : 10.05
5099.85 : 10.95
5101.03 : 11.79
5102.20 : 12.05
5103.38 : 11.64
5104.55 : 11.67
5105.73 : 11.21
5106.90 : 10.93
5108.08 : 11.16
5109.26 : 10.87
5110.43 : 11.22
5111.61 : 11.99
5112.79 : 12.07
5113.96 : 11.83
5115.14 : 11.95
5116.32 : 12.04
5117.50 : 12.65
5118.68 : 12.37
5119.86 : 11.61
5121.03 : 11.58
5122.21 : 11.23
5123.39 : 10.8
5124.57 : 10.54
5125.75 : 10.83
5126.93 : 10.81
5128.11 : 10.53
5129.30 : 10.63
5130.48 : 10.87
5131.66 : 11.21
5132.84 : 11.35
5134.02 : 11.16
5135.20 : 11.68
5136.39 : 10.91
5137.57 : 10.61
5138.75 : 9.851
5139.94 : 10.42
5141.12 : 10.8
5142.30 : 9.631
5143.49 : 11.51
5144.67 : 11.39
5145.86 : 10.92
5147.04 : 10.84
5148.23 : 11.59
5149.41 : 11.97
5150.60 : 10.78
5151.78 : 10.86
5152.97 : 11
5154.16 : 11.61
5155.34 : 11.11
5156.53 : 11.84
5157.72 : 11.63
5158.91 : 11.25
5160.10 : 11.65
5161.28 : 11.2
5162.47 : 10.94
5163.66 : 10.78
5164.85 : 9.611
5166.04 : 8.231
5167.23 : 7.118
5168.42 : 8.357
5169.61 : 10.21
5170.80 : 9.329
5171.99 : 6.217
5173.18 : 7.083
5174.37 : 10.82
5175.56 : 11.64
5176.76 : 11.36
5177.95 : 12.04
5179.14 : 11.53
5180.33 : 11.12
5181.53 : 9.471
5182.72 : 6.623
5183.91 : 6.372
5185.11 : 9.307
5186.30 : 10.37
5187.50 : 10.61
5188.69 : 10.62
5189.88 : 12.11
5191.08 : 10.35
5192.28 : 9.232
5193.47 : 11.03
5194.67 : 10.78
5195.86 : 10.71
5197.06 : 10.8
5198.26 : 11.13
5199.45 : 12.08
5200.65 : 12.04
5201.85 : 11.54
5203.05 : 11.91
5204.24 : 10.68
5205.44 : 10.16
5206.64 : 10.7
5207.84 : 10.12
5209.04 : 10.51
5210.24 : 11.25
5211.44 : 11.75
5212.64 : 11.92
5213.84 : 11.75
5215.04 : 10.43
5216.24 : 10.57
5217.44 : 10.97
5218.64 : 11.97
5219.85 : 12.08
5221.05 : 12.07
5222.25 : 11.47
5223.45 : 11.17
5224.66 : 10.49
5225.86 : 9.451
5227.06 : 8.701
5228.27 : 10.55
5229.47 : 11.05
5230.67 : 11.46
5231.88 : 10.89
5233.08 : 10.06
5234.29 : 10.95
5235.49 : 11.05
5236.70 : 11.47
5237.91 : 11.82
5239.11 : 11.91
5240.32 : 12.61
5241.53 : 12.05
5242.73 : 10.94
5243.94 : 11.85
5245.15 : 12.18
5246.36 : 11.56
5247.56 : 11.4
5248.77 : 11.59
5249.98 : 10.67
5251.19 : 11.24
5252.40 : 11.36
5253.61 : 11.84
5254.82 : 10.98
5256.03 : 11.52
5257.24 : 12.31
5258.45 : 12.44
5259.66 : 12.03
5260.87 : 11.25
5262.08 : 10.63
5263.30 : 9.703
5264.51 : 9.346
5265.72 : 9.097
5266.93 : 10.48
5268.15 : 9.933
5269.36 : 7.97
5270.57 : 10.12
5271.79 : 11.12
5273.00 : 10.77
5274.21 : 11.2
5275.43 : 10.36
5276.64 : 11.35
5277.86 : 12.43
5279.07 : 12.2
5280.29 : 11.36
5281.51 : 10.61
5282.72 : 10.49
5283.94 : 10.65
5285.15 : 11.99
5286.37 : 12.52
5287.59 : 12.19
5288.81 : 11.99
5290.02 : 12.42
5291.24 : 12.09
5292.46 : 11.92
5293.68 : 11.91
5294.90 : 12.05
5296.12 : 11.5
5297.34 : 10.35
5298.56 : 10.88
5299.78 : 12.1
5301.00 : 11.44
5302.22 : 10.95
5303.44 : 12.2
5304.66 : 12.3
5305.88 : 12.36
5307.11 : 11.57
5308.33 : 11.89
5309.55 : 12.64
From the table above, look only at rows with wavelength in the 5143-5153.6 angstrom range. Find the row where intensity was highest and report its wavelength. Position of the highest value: 5149.41 angstrom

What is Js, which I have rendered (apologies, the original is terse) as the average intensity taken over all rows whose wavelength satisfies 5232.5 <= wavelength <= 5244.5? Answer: 11.5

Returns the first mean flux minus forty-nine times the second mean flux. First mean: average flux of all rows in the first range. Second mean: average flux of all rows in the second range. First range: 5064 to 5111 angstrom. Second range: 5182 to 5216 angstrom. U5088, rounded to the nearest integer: -508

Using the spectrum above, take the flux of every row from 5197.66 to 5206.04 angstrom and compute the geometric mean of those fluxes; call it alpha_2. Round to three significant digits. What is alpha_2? 11.3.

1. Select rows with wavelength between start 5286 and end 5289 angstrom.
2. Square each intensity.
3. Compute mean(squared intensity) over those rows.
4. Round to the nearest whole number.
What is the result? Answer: 150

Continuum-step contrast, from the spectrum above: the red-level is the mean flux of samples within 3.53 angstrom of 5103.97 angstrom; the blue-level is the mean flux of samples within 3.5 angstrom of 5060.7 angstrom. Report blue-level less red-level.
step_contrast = 0.8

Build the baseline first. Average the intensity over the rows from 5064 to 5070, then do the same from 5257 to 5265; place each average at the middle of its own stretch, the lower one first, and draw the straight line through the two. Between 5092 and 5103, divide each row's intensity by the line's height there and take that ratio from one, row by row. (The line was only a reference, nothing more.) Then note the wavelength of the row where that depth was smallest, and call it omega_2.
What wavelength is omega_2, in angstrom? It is 5093.99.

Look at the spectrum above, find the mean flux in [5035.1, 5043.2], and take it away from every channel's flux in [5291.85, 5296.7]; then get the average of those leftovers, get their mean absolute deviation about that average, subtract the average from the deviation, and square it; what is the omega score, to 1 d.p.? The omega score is 1.2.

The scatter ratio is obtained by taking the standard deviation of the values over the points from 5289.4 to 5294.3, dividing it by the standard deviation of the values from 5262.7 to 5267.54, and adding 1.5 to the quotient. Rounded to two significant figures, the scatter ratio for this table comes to 1.9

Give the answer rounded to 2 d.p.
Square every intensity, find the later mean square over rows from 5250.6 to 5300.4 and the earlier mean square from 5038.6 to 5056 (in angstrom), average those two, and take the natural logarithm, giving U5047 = 4.85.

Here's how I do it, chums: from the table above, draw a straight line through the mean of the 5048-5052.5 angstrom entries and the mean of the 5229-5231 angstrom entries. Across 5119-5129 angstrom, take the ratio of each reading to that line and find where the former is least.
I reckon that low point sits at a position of 5128.11 angstrom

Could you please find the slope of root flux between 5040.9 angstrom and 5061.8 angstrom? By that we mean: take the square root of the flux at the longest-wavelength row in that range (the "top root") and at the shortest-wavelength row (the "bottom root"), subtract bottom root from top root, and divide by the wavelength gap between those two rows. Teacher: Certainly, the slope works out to 0.031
